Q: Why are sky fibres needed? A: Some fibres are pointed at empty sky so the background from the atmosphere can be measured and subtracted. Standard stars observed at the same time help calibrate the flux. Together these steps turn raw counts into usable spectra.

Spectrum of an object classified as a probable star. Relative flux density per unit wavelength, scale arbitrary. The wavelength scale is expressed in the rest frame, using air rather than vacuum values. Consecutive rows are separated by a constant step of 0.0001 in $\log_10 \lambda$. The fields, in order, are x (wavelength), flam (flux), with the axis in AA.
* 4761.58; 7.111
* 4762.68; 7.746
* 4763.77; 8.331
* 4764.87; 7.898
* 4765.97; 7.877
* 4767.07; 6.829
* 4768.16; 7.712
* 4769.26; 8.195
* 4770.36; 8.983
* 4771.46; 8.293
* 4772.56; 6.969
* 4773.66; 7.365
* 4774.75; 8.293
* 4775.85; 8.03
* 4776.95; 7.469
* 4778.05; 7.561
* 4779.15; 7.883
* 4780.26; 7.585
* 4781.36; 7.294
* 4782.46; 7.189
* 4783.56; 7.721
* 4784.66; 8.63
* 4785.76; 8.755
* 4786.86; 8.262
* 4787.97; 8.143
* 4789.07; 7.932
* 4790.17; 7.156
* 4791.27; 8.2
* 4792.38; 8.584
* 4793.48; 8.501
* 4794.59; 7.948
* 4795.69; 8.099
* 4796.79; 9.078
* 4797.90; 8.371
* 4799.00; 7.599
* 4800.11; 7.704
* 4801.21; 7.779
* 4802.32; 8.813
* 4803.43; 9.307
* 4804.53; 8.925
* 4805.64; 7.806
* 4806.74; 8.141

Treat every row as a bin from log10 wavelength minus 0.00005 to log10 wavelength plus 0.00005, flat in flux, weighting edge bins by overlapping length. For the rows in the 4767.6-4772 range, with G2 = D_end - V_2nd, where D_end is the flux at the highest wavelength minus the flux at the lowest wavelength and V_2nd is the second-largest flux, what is -7.71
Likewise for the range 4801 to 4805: -7.78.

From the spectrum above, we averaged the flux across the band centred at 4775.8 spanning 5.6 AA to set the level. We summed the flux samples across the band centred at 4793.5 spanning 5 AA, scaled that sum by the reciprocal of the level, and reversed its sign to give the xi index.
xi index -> -5.34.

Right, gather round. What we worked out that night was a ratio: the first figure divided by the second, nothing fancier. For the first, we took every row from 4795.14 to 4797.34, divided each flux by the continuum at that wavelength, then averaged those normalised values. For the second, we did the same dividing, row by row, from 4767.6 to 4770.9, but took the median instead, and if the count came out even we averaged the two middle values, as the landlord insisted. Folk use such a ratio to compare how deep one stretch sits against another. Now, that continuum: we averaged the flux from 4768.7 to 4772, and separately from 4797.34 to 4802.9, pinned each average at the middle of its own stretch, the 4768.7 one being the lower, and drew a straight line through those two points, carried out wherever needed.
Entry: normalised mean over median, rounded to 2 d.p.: 1.10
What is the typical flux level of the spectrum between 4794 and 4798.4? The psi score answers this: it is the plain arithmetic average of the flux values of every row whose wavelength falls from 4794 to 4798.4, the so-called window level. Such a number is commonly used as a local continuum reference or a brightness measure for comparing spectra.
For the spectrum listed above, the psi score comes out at 8.4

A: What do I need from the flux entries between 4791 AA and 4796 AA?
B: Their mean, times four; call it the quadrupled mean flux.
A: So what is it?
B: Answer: 33.1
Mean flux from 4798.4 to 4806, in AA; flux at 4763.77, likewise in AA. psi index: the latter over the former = 1.01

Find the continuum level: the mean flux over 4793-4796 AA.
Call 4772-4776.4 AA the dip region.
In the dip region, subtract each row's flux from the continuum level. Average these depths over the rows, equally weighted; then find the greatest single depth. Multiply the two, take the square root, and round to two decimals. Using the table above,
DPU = 0.79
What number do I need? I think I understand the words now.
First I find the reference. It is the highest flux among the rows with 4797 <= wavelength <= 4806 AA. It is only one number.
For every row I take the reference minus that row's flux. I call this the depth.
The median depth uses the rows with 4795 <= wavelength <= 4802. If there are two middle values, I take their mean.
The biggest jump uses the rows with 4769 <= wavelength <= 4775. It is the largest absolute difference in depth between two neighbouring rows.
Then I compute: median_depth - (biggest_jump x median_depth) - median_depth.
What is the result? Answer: -1.81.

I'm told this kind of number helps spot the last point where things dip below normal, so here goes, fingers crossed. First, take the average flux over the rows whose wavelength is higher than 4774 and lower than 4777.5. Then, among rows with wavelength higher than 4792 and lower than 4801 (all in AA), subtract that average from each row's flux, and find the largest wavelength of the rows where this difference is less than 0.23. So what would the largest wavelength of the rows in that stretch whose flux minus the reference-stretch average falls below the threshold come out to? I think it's 4800.11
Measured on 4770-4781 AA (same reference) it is 4780.26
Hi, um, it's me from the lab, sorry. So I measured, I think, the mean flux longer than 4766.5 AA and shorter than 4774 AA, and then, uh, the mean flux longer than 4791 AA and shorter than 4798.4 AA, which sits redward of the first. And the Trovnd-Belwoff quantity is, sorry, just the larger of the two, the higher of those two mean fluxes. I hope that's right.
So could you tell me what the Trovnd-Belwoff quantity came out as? 8.4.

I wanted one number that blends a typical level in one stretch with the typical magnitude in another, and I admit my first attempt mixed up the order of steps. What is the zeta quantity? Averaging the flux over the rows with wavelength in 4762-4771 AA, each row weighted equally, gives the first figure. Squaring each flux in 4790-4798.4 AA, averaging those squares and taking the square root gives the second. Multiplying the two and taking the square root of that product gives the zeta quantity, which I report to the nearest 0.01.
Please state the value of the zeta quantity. 8.10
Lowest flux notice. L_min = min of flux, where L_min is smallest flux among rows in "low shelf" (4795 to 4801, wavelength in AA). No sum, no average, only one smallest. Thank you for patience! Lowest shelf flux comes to 7.599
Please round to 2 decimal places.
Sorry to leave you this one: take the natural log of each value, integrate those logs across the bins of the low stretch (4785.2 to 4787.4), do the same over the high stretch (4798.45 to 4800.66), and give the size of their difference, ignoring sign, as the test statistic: 0.22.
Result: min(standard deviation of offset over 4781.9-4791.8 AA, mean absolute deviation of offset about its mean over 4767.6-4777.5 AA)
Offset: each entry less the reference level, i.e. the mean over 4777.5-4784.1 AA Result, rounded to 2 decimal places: 0.48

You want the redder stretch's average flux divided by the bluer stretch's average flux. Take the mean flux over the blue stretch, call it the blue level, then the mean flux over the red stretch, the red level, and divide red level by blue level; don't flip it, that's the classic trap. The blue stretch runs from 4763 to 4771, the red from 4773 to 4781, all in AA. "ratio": 0.97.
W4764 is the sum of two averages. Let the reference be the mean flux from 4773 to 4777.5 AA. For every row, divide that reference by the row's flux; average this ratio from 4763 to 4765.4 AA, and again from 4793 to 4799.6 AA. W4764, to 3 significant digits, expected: 1.91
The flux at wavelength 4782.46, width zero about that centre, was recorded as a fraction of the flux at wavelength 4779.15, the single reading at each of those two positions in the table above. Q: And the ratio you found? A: 0.9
